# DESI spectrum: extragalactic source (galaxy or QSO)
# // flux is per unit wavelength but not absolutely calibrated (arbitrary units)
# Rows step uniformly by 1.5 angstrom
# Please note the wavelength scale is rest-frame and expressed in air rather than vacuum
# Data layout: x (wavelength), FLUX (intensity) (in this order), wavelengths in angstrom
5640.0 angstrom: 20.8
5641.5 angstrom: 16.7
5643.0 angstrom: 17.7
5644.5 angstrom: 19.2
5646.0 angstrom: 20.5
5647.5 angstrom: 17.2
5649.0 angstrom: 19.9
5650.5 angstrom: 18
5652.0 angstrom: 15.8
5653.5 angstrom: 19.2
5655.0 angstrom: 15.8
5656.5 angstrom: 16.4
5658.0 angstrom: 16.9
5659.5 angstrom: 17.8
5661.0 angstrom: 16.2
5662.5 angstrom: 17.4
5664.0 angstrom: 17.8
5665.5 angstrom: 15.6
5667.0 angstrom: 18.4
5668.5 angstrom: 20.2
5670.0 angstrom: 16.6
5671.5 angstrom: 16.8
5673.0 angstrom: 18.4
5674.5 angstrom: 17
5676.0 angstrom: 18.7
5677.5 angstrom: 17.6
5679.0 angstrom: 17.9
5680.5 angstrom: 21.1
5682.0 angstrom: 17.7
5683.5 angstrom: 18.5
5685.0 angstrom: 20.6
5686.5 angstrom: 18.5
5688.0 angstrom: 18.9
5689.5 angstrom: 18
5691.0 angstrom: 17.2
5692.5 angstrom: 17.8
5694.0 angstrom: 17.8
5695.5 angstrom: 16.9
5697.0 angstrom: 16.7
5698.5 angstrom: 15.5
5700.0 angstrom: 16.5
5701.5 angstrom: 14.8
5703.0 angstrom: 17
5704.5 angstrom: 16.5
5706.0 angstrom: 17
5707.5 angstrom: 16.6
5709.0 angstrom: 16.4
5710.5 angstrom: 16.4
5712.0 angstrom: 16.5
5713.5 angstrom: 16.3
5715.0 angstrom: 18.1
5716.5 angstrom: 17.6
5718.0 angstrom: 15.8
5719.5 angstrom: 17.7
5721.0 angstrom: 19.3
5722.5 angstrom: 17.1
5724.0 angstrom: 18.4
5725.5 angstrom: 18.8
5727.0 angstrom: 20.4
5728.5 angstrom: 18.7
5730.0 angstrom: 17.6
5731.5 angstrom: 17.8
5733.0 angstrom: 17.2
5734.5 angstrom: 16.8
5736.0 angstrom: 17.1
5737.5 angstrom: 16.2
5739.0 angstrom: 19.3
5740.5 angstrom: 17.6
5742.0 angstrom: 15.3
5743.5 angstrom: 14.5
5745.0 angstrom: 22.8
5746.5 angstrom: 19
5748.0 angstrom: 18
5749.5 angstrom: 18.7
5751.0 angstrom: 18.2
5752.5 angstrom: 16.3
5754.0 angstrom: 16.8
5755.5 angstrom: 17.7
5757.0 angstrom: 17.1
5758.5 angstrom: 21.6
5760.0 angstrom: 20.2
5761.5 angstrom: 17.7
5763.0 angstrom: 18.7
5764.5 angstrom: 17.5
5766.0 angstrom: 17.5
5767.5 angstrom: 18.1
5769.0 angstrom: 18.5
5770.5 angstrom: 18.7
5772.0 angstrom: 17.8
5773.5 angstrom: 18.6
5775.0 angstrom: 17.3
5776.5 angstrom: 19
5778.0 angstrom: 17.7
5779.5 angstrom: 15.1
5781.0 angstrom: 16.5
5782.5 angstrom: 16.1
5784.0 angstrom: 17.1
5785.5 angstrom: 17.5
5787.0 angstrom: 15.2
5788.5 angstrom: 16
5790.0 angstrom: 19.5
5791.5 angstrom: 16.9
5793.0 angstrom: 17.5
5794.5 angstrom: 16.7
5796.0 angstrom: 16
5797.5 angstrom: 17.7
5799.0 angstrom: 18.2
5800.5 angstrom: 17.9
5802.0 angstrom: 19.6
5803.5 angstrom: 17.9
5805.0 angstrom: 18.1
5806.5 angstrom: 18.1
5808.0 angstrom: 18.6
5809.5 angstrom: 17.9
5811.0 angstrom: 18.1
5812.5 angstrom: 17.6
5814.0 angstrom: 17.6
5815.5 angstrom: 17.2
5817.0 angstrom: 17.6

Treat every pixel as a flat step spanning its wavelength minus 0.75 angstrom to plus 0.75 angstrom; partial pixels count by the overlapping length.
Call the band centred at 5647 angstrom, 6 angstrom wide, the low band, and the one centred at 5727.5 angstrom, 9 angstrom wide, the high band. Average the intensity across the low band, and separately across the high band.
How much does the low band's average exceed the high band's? 0.6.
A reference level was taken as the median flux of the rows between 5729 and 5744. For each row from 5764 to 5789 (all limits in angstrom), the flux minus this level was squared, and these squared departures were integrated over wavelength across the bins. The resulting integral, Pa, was 34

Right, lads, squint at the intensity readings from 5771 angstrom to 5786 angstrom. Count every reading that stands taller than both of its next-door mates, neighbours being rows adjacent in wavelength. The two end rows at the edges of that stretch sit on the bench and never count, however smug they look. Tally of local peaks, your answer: 3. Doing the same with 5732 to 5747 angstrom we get 3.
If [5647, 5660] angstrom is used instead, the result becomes 2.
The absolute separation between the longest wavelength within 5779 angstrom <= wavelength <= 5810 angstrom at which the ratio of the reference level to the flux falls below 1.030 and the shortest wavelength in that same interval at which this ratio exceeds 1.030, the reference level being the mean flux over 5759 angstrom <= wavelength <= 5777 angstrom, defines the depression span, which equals 30.0 angstrom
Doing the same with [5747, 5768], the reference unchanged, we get 15.0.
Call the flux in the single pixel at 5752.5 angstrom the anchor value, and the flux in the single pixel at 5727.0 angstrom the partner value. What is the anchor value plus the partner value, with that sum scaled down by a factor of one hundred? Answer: 0.367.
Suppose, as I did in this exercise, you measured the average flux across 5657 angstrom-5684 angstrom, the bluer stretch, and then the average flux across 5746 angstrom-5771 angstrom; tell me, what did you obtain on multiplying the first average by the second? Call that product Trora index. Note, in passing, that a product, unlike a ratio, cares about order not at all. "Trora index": 325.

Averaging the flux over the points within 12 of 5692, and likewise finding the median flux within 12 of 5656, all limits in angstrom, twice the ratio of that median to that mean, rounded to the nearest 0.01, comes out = 1.99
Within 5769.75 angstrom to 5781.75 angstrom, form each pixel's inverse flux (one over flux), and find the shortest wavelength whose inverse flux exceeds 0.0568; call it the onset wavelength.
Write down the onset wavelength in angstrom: 5775.0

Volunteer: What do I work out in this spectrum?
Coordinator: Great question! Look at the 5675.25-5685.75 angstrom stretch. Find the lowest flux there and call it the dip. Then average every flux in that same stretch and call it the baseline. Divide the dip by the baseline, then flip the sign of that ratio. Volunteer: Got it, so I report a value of -0.933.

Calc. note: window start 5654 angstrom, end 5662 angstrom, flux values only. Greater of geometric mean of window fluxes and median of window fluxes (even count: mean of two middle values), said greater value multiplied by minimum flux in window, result 262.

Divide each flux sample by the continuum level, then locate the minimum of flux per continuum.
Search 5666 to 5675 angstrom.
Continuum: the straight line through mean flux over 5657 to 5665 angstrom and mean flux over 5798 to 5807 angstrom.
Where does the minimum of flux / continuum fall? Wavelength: 5670.0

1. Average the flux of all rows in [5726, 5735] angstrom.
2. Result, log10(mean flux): 1.26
